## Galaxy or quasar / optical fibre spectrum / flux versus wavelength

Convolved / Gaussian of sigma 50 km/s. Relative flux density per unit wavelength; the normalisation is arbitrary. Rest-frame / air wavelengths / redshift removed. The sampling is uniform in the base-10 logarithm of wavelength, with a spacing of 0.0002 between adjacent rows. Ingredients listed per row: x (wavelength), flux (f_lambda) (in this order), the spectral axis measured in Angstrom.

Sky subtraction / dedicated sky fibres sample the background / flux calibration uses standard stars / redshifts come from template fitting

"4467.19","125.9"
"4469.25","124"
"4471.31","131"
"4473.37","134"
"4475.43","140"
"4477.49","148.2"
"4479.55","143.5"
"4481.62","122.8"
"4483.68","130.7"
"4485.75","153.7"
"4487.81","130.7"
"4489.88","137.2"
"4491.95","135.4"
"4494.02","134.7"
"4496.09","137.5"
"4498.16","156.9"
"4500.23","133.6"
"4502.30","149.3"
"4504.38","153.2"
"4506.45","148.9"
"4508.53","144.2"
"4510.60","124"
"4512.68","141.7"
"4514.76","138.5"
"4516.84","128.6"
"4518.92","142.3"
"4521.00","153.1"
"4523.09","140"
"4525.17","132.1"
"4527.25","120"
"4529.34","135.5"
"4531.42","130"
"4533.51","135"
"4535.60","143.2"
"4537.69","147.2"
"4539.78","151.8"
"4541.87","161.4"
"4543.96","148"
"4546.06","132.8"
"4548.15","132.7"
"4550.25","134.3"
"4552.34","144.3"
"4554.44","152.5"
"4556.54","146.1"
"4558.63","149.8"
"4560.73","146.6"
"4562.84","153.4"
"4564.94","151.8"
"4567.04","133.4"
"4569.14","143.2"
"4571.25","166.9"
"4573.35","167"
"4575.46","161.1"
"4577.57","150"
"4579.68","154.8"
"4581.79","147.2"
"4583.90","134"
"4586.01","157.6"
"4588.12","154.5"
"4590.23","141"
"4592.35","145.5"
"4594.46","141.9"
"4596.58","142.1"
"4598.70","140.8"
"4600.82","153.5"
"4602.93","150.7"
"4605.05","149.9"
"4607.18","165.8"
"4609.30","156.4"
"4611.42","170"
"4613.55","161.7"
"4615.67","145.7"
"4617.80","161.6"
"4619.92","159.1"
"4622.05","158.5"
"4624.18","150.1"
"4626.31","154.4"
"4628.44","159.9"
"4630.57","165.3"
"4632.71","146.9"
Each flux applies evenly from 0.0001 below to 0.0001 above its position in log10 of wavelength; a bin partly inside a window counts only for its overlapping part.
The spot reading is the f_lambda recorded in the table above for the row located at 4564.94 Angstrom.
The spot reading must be 151.8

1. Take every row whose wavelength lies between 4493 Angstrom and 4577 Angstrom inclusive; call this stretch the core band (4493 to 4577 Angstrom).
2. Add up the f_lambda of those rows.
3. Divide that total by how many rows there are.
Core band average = 144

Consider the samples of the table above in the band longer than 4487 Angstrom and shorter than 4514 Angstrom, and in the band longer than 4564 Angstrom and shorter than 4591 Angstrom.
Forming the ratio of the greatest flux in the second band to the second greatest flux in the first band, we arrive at 1.09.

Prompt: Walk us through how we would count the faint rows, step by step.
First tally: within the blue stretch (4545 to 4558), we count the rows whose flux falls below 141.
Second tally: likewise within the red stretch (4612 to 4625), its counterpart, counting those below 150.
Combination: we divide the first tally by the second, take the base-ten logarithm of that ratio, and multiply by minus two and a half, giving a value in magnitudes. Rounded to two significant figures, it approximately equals -1.2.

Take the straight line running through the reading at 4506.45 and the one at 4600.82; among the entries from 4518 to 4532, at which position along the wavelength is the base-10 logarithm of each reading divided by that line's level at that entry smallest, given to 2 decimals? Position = 4527.25 Angstrom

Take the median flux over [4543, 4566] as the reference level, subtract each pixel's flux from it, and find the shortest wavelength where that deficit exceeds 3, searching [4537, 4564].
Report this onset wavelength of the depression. 4546.06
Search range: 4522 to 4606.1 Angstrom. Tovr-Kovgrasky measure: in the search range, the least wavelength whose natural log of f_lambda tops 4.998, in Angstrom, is 4539.78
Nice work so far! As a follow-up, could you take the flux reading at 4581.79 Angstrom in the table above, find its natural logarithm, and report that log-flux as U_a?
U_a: 4.99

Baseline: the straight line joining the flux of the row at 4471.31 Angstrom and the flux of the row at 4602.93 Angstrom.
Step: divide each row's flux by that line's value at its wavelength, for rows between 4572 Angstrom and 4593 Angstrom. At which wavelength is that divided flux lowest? 4583.90 Angstrom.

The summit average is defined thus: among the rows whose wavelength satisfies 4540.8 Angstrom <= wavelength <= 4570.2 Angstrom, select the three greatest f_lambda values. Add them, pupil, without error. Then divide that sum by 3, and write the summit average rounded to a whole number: 156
